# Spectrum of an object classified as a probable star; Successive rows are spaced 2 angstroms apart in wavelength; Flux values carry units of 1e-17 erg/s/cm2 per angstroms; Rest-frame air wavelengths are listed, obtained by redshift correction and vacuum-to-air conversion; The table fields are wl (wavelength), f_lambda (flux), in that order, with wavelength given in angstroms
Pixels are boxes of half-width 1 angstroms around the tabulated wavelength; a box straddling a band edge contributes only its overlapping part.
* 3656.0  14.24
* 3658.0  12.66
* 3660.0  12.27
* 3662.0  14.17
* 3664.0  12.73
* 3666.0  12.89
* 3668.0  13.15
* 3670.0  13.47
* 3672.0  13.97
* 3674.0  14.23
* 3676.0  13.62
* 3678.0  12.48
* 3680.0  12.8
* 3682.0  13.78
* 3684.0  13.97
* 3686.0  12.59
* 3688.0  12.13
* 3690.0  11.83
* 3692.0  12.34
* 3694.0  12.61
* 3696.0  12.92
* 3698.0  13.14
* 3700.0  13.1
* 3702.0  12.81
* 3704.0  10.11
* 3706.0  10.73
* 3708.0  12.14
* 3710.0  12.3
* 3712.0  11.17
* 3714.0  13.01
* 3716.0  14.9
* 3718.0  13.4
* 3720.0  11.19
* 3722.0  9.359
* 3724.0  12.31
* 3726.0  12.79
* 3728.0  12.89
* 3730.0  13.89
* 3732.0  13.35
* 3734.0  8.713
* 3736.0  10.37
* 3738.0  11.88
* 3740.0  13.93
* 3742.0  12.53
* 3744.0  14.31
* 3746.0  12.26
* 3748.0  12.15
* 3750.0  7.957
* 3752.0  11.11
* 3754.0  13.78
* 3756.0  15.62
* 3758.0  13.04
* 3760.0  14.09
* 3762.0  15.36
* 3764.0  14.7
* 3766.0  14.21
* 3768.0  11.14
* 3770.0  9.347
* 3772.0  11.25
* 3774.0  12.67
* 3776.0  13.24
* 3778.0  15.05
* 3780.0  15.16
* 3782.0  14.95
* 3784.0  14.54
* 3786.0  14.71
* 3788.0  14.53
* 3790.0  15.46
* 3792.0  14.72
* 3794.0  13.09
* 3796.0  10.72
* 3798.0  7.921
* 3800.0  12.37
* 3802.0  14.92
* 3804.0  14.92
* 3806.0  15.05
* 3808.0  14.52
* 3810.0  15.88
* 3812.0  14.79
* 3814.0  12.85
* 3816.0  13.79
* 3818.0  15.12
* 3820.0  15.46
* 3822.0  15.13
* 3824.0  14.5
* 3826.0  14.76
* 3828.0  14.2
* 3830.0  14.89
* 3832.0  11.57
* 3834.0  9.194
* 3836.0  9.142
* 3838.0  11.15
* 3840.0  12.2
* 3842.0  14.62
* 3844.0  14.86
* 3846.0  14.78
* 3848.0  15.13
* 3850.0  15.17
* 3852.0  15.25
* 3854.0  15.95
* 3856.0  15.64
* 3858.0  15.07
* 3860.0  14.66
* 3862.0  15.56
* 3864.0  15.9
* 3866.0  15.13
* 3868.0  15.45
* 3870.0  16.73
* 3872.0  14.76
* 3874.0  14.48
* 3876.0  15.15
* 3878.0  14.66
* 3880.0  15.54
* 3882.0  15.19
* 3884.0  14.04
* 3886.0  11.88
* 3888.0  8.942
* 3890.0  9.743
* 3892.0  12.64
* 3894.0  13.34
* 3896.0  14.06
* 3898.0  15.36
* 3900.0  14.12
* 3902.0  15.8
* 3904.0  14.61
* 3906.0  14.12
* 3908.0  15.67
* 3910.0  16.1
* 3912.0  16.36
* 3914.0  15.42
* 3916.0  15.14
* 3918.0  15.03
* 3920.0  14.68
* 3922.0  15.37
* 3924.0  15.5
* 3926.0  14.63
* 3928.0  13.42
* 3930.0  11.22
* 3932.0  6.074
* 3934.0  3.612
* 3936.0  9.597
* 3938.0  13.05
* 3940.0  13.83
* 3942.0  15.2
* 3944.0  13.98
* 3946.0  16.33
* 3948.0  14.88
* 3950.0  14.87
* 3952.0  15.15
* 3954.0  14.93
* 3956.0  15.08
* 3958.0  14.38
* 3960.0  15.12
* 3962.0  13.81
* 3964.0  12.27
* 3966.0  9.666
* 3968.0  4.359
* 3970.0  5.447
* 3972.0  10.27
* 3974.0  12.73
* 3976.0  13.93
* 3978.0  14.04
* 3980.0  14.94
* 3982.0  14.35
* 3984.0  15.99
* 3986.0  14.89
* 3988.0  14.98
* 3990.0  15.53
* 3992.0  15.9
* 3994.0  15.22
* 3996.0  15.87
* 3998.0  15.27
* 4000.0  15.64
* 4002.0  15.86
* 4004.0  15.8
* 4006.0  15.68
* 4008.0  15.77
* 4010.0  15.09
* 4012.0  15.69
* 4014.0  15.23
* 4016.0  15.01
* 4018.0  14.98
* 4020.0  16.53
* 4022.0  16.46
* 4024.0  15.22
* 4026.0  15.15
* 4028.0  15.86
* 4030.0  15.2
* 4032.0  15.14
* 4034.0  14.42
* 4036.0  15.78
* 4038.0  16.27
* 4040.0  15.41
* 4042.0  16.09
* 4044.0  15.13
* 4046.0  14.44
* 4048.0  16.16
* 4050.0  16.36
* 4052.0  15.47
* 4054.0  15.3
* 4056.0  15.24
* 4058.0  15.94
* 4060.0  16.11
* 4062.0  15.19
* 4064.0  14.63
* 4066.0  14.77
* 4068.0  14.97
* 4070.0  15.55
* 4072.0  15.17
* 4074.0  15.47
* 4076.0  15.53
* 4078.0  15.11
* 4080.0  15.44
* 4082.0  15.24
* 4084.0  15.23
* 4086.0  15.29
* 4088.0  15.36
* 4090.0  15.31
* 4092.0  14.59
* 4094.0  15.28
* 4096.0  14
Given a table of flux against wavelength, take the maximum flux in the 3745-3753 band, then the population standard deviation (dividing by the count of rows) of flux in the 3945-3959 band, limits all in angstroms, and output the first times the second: 6.8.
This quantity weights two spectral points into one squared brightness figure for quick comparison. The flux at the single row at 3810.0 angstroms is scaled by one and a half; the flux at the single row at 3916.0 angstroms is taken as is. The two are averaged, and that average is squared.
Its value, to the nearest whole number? 379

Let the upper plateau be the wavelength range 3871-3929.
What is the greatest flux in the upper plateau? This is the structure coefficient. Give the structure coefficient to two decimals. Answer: 16.36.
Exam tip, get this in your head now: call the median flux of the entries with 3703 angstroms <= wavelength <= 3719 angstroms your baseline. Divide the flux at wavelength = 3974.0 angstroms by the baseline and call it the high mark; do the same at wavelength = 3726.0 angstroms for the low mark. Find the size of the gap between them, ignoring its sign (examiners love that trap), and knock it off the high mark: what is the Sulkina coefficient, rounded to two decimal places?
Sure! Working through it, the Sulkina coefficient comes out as 1.04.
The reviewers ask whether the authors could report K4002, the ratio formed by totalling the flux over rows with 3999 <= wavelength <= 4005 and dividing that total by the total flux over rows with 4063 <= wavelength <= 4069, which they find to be 1.07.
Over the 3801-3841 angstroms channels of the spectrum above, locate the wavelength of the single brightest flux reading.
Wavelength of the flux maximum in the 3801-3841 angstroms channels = 3810.0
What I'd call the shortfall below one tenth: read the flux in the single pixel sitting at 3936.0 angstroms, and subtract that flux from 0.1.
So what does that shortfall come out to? -9.5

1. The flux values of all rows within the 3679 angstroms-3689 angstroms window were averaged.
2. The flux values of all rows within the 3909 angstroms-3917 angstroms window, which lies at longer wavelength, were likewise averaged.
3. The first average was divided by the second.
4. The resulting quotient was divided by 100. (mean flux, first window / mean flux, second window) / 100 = 0.0083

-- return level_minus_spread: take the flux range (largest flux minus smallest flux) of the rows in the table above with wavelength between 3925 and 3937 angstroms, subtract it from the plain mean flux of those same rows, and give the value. -1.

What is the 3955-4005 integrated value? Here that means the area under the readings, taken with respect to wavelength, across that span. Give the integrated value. 683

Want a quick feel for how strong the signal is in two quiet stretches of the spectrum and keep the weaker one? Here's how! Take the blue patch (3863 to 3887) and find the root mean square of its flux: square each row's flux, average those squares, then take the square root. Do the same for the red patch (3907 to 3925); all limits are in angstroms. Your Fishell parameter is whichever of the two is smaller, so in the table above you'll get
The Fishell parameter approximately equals 15.0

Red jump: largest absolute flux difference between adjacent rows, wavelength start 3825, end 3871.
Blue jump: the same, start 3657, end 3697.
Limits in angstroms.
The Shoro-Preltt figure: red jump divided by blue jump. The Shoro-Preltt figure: 1.7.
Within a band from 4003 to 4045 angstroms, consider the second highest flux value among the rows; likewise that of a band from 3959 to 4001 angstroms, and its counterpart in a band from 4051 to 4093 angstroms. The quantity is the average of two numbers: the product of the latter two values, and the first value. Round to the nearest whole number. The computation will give 135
